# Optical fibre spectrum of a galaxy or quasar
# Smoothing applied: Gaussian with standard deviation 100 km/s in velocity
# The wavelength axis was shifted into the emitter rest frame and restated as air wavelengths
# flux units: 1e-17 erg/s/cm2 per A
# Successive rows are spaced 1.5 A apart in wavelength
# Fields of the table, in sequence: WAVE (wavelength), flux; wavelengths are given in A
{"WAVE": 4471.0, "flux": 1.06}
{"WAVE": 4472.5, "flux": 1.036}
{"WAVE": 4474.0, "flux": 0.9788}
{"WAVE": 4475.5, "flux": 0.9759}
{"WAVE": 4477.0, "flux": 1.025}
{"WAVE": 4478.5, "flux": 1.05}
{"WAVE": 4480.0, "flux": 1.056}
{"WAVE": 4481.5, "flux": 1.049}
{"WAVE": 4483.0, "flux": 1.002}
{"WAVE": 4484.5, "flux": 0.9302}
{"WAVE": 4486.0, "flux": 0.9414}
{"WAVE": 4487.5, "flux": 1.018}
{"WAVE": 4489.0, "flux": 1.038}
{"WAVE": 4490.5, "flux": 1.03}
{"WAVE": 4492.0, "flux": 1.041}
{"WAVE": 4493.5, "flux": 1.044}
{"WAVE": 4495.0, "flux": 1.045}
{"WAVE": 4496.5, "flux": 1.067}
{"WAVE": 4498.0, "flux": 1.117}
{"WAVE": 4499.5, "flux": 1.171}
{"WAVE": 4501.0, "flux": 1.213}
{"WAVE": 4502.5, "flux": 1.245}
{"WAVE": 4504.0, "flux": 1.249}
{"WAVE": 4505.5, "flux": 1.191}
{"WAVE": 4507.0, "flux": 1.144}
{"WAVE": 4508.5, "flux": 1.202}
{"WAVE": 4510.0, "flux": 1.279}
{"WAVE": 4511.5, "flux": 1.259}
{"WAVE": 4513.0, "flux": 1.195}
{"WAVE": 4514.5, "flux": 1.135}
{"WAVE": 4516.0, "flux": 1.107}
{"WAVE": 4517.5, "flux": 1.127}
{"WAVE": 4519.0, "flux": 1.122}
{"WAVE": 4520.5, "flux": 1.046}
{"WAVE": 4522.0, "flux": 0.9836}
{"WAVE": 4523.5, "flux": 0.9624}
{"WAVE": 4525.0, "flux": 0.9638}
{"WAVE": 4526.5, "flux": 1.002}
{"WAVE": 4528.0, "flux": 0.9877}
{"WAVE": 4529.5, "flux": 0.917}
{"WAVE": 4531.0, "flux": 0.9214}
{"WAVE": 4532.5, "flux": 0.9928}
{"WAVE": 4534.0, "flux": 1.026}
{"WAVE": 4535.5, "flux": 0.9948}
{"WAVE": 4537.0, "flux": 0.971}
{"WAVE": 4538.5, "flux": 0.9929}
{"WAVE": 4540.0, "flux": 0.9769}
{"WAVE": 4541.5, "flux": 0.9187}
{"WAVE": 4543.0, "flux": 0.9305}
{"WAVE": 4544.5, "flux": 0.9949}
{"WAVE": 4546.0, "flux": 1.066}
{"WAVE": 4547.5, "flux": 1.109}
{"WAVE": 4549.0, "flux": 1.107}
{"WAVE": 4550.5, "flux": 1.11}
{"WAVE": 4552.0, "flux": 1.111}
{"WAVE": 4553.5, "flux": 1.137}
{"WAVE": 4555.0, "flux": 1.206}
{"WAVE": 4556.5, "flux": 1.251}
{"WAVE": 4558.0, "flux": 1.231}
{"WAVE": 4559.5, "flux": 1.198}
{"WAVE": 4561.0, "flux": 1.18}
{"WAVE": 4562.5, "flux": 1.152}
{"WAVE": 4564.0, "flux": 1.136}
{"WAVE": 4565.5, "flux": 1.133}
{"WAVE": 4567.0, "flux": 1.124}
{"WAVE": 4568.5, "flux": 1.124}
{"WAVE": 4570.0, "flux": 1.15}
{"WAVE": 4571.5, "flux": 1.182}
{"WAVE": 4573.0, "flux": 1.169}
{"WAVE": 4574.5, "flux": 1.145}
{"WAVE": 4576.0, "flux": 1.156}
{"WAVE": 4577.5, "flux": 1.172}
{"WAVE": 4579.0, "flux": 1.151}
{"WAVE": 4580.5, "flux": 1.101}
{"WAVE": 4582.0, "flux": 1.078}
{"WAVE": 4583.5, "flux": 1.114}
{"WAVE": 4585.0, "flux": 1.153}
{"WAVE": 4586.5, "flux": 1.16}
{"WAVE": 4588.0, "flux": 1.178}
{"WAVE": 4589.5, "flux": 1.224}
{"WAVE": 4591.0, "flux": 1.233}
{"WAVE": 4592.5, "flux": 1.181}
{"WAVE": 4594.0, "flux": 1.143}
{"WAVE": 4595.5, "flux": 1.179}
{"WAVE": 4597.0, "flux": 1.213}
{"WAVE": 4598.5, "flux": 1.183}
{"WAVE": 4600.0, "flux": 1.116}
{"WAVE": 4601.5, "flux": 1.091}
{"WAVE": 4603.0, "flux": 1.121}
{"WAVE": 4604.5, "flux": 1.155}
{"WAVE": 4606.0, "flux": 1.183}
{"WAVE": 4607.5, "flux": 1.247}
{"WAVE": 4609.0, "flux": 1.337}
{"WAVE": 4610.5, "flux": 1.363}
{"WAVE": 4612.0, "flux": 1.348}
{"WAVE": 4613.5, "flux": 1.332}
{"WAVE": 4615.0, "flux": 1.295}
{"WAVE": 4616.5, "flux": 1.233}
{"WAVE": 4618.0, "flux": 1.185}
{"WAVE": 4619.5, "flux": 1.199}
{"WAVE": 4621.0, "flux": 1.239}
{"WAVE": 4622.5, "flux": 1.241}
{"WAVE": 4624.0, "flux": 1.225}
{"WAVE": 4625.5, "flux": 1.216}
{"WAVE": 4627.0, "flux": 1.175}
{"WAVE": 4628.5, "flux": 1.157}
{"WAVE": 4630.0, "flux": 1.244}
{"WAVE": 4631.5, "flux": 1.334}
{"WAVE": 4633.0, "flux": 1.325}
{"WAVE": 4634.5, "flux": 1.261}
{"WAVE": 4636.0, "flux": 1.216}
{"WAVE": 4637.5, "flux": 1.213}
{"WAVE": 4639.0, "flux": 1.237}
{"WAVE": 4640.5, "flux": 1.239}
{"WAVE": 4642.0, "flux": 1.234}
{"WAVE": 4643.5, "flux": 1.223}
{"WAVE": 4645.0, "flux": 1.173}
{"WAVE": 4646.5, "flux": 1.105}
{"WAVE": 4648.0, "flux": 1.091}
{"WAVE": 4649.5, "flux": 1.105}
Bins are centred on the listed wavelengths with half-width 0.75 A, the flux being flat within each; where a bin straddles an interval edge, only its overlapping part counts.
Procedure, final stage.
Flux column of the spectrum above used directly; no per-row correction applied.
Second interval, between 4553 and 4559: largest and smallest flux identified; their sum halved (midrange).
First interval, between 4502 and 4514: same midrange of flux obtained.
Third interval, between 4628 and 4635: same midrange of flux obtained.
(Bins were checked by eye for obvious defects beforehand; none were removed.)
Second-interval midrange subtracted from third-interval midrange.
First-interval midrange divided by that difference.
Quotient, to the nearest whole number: 24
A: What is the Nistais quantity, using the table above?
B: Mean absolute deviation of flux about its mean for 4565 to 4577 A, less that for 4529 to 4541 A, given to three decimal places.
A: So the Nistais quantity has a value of -0.012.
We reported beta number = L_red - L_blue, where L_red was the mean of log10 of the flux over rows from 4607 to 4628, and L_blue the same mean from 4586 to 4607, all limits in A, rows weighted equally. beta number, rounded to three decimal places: 0.032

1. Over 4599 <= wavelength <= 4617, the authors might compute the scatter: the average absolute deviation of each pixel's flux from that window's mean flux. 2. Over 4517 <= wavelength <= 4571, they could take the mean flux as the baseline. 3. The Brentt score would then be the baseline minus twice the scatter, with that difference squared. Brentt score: 0.80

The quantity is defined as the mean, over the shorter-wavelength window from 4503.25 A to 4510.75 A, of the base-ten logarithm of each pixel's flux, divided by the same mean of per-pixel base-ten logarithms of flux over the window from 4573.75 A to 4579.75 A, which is 1.3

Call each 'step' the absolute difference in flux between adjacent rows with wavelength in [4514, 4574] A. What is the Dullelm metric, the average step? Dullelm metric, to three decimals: 0.029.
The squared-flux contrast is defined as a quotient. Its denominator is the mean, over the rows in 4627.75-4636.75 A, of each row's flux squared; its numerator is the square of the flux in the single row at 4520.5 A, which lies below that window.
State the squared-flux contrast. 0.69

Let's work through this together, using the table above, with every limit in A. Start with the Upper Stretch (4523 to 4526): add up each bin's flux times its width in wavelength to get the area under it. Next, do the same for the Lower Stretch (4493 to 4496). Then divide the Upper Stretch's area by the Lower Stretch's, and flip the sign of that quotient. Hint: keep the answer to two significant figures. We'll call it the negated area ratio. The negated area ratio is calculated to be -0.92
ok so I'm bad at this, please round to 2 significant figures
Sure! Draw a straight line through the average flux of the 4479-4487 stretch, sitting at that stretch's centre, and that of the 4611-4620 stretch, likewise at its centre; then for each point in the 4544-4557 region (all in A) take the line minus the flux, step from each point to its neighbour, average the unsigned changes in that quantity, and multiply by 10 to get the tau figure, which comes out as 0.31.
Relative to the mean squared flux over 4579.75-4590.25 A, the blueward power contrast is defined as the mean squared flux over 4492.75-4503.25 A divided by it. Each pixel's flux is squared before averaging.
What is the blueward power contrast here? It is 0.98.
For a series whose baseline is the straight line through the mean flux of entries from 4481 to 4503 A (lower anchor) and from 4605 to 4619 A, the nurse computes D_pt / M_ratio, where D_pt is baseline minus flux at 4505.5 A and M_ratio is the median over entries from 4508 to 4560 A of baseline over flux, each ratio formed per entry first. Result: -0.10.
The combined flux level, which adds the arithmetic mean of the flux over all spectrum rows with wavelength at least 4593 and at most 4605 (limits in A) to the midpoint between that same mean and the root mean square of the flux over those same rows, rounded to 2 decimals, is 2.30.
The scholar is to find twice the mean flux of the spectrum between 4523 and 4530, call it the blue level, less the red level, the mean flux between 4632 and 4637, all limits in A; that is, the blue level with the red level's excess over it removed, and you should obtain 0.67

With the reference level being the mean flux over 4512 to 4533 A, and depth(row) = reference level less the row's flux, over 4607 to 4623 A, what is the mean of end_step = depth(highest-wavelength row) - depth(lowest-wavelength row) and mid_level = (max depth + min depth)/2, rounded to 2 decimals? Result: -0.12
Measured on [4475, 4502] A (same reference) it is -0.14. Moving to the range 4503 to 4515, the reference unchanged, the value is -0.03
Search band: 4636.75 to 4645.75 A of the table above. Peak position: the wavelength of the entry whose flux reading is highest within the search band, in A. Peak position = 4640.5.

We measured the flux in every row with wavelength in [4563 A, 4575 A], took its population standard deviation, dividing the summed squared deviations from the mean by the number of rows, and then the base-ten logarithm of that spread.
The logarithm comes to -1.7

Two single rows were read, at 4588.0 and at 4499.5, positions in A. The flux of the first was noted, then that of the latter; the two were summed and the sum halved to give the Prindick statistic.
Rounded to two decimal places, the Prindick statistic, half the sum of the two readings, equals 1.17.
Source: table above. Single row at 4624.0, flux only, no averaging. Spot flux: 1.225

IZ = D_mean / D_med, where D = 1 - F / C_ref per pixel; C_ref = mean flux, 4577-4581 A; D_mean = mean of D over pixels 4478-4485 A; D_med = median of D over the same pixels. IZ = 1.3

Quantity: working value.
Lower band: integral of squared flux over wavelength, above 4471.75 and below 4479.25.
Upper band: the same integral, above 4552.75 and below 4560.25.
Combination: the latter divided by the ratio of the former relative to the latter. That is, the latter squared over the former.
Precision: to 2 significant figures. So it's 15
